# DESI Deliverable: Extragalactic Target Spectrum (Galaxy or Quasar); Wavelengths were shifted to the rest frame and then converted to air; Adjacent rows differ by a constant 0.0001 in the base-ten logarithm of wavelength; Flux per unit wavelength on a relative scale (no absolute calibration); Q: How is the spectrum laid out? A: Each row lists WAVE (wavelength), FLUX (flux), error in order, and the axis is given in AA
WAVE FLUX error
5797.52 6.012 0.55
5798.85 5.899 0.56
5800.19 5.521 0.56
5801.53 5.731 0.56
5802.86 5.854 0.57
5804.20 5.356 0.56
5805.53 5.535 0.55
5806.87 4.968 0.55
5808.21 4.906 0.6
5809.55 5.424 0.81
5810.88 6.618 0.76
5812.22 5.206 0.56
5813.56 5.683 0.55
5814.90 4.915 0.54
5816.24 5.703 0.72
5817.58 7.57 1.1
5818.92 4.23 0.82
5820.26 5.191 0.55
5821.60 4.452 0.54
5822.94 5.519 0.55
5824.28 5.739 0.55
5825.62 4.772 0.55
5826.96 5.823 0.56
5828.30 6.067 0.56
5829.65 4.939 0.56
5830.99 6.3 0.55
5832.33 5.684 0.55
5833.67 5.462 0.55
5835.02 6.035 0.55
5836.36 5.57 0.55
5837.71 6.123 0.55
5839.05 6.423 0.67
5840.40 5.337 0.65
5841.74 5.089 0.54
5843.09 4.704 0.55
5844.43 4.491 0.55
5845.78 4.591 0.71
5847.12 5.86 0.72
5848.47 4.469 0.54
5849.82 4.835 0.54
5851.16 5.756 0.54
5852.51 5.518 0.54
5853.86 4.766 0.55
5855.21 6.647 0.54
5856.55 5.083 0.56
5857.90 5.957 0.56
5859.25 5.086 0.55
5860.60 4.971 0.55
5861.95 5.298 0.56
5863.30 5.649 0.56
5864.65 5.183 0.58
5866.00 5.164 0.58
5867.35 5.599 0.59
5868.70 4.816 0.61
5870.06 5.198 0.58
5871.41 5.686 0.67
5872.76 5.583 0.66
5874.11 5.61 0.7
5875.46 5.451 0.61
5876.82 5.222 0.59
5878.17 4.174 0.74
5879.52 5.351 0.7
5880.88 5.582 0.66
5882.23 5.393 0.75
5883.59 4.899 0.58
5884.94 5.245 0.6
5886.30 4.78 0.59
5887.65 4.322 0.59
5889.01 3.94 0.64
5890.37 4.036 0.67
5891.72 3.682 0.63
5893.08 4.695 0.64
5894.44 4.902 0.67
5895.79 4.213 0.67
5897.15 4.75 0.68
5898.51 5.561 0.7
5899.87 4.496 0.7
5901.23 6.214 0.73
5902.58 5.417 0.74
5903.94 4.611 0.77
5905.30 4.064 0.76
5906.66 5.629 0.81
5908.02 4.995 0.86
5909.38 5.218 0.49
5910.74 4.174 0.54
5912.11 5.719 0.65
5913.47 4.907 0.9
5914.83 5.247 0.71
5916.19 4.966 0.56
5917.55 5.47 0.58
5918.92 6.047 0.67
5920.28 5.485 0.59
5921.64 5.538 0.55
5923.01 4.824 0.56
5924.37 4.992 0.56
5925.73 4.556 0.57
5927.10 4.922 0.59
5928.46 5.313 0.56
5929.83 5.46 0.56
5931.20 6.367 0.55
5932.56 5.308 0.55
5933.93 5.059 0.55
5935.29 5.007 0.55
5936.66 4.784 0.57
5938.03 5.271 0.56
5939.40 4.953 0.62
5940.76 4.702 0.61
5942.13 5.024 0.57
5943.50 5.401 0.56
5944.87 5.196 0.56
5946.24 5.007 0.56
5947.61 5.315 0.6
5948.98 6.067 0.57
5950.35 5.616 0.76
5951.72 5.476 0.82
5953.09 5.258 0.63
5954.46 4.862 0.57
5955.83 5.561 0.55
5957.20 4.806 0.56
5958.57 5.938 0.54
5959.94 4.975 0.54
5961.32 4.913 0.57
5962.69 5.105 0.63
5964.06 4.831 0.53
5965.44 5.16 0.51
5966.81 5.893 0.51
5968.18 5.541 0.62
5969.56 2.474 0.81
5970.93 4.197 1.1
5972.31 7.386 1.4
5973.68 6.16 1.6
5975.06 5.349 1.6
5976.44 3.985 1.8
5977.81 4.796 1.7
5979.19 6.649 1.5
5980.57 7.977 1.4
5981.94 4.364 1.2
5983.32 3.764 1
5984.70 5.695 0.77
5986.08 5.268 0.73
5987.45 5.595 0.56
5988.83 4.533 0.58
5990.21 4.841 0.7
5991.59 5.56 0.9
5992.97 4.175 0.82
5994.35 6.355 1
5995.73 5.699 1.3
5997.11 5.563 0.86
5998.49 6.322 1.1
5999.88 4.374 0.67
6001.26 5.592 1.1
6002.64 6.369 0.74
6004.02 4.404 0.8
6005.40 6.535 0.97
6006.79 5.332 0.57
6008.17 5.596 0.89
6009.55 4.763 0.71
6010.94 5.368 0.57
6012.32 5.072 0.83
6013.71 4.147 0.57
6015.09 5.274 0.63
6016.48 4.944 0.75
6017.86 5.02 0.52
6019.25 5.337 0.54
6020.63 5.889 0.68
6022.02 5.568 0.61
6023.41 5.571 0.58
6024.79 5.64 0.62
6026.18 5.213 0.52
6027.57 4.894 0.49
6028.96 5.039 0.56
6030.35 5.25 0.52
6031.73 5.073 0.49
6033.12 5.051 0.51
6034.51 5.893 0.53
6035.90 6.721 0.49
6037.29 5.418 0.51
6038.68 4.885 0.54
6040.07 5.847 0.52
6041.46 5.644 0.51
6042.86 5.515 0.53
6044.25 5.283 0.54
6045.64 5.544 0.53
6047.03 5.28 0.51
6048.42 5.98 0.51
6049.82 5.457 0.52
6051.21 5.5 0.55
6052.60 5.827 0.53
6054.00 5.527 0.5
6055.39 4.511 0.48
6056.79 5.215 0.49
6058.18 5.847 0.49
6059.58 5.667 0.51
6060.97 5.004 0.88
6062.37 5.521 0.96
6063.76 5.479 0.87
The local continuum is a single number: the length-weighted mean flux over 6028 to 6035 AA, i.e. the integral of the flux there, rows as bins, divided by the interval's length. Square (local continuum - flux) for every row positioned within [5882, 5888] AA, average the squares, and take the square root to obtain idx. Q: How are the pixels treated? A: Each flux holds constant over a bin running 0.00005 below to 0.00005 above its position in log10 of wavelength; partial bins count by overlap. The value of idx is 0.5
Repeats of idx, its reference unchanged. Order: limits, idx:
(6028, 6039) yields 0.6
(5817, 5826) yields 1.0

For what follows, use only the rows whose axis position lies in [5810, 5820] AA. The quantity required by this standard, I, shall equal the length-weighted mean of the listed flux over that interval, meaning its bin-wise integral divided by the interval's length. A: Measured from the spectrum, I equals 5.68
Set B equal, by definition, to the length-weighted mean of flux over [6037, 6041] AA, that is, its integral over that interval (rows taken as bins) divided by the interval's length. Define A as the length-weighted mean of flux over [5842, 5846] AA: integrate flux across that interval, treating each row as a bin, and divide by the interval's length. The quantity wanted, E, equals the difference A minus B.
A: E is -0.8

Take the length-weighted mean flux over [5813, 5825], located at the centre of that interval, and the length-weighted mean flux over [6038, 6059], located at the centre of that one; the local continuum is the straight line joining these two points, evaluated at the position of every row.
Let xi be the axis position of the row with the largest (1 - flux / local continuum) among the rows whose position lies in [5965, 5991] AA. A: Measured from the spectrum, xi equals 5969.56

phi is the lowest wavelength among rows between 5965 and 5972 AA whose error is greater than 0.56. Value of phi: 5968.18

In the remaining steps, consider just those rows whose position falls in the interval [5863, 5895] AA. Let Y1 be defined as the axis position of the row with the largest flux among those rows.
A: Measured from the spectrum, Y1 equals 5871.41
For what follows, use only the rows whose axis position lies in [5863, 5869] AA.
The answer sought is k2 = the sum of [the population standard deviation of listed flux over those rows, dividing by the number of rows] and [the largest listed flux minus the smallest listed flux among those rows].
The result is 1.1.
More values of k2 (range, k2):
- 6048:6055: 0.7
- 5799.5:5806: 0.7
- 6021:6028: 1.0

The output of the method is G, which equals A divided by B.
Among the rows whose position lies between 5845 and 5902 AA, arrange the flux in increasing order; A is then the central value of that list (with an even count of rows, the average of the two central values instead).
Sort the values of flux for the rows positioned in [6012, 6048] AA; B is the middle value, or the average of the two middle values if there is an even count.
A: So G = 0.98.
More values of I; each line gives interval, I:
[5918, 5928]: 5.20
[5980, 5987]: 5.38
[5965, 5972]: 4.78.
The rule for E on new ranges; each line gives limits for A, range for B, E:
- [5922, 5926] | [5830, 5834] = -0.9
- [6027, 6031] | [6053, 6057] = -0.1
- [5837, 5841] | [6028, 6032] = 0.8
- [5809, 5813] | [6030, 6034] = 0.6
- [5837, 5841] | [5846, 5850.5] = 0.9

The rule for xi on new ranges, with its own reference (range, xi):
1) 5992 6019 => 6013.71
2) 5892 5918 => 5905.30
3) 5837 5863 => 5848.47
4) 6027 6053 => 6038.68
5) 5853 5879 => 5878.17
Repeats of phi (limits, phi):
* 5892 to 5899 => 5893.08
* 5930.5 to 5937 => 5936.66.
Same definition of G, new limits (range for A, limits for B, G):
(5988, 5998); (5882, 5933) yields 1.12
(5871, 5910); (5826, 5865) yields 0.91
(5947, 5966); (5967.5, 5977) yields 0.97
